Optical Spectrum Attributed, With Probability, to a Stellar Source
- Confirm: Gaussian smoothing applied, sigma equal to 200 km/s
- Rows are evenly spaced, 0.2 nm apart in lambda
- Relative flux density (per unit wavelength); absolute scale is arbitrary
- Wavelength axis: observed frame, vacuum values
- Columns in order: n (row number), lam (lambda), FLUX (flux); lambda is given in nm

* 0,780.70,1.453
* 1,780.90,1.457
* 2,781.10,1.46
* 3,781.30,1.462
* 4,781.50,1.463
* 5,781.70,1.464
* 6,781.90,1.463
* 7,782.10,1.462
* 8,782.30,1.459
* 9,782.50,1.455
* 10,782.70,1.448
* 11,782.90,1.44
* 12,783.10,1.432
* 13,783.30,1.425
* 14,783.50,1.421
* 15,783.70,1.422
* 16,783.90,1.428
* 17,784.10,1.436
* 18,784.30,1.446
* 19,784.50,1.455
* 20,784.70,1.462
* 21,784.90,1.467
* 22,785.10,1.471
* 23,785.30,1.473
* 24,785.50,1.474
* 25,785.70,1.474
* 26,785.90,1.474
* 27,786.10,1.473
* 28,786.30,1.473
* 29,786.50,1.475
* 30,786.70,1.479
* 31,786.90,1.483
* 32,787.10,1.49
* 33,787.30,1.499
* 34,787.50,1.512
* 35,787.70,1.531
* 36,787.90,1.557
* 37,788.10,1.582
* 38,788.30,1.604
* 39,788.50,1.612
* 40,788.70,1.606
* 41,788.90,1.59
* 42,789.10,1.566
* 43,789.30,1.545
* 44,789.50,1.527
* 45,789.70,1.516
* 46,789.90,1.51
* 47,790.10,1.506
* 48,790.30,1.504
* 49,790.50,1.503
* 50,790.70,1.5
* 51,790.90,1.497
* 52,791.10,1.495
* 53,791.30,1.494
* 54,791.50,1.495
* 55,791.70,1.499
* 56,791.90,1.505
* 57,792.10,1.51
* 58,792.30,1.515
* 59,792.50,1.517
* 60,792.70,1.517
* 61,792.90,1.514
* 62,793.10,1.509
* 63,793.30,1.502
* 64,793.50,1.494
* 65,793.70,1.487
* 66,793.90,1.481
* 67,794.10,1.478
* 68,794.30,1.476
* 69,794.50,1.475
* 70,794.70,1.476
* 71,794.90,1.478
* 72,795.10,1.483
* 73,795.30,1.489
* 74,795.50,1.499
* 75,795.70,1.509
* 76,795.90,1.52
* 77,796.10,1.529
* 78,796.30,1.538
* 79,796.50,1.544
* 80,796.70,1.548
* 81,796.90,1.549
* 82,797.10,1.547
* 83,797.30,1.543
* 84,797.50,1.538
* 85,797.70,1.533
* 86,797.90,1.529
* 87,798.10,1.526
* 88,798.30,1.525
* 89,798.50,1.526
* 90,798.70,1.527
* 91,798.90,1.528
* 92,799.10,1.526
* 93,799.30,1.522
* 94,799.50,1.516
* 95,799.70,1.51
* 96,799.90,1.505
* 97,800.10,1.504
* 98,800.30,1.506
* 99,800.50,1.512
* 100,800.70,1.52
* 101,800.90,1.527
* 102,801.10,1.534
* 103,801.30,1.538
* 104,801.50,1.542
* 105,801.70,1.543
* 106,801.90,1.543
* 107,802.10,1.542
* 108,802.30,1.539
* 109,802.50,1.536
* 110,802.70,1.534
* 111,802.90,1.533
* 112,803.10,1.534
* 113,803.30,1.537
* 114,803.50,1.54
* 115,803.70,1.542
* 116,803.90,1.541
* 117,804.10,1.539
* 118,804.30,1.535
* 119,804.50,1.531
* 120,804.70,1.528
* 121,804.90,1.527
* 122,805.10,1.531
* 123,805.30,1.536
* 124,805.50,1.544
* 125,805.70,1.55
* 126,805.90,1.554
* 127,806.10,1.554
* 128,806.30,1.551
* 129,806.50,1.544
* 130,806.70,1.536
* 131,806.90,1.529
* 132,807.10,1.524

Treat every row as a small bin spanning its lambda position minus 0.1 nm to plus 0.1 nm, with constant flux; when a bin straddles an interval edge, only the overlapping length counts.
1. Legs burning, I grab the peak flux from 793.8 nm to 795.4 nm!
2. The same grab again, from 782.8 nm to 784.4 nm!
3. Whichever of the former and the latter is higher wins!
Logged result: 1.49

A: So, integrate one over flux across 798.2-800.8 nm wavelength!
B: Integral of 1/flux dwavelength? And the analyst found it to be 1.7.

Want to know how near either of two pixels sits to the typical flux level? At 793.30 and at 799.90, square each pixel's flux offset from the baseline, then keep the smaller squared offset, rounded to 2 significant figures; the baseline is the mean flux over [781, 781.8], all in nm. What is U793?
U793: 0.0016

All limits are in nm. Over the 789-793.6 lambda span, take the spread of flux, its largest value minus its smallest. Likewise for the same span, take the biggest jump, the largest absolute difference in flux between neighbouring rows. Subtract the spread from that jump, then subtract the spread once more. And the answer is -0.123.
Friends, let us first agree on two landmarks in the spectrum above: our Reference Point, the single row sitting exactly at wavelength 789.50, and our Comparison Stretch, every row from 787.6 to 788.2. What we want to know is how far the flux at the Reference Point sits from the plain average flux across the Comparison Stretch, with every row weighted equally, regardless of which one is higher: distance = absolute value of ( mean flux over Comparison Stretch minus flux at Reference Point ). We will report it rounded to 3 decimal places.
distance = 0.030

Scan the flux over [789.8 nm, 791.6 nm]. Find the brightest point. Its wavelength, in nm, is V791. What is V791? 789.90 nm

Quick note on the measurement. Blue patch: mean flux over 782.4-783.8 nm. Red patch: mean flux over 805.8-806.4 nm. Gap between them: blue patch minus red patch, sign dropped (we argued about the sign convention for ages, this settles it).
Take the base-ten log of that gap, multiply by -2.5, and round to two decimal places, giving 2.32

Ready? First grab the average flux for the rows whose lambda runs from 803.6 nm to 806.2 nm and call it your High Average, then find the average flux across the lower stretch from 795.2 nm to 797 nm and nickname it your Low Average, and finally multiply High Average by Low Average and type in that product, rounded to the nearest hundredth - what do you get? 2.35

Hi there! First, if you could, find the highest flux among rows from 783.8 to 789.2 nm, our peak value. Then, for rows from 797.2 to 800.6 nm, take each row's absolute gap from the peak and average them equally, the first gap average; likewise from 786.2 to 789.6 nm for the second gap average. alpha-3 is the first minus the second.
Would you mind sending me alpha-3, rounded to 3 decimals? 0.015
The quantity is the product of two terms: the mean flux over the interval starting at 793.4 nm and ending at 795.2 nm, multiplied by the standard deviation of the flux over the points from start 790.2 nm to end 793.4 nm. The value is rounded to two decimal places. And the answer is 0.01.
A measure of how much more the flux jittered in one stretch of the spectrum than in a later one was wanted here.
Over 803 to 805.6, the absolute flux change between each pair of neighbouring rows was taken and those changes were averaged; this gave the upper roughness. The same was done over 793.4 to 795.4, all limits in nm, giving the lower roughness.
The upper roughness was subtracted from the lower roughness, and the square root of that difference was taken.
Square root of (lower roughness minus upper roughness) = 0.018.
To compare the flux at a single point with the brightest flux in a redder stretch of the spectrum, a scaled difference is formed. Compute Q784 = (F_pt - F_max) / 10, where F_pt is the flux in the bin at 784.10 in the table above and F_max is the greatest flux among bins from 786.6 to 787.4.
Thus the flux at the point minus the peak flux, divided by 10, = -0.006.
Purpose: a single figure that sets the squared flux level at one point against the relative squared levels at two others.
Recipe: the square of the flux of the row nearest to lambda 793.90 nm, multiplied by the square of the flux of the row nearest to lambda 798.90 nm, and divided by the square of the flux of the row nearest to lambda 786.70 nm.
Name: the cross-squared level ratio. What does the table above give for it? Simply 2.341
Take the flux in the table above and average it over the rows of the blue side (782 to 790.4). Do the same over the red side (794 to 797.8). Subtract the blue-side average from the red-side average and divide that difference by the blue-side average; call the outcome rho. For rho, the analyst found 0.014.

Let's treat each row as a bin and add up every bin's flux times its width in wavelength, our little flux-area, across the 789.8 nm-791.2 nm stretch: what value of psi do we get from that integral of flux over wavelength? 2.1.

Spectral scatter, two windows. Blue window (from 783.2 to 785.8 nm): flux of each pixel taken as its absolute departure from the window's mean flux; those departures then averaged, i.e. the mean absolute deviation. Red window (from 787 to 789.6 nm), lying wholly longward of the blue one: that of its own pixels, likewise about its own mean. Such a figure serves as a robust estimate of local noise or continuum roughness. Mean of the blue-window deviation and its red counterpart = 0.0271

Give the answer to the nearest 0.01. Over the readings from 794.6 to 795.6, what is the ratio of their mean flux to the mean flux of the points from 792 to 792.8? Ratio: 0.98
